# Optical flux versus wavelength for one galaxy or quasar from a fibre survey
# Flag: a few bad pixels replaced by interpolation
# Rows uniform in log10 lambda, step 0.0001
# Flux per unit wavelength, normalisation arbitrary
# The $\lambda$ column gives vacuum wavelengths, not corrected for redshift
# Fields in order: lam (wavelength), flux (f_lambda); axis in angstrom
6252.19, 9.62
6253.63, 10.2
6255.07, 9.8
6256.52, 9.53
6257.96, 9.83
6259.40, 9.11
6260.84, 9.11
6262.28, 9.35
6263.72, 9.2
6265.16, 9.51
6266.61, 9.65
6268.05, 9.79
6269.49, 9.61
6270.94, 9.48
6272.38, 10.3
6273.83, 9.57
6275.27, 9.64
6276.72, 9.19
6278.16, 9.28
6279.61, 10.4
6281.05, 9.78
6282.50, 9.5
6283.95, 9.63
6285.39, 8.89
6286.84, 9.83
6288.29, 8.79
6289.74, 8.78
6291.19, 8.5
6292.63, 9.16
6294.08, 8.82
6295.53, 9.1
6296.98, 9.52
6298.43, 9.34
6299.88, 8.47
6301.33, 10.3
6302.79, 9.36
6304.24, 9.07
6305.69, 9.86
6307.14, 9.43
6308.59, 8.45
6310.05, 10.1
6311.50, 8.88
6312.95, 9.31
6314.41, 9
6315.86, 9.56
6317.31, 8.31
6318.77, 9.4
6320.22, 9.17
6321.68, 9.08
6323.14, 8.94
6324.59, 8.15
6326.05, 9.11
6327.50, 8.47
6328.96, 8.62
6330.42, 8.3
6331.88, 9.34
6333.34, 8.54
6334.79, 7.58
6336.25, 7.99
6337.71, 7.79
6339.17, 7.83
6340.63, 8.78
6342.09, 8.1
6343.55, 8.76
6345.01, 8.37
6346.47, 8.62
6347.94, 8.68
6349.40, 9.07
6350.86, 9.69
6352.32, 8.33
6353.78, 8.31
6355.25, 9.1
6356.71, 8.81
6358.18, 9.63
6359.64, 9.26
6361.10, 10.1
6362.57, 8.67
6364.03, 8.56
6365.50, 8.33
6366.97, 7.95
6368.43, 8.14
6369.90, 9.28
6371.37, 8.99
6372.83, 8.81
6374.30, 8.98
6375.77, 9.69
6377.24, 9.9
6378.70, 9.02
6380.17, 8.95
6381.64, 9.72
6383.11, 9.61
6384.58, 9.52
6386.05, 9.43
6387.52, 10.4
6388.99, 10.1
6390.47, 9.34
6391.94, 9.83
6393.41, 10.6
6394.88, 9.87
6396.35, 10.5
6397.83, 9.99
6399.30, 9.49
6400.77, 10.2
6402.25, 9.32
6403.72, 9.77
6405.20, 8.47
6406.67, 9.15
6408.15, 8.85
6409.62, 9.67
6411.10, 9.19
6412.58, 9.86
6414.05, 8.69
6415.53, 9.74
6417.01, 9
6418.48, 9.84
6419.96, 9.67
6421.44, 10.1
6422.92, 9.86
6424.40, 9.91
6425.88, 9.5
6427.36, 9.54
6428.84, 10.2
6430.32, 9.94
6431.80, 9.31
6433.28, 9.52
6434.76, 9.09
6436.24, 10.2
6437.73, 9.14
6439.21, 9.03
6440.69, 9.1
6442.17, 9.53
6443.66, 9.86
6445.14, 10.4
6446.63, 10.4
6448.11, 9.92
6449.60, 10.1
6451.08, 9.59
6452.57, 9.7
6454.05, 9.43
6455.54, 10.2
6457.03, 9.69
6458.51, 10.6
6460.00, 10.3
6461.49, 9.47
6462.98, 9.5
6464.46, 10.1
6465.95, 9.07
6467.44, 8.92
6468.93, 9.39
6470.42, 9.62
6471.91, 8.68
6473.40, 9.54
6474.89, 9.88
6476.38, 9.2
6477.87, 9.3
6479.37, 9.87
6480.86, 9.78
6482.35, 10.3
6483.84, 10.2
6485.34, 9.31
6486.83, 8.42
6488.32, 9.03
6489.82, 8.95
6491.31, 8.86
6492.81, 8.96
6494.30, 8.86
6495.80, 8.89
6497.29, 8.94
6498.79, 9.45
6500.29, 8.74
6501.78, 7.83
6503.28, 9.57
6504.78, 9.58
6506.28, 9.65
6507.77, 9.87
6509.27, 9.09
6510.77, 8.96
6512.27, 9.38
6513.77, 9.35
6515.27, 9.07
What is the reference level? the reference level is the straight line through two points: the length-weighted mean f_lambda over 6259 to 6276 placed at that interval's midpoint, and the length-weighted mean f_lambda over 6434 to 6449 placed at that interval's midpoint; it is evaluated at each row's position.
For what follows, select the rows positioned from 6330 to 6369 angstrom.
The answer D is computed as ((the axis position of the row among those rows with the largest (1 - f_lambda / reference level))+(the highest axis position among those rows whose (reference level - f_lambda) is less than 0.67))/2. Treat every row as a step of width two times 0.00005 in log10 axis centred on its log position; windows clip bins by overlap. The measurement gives 6347.9 angstrom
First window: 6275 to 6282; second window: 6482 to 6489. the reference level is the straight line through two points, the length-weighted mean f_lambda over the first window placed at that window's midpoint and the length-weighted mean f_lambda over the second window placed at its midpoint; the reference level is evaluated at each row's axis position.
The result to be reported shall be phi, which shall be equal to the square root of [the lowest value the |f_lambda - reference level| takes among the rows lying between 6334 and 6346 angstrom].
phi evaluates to 0.89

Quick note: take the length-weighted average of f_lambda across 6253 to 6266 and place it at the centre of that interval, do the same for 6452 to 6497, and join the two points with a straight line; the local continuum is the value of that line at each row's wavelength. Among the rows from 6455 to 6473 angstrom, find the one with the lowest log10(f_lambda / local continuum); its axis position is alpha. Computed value 6471.91 angstrom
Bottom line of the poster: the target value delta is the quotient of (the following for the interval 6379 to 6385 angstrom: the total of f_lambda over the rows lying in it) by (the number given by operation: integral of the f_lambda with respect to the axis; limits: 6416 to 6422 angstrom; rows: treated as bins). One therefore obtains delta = 0.65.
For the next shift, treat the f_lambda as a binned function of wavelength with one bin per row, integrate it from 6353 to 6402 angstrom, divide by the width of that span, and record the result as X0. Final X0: 9.4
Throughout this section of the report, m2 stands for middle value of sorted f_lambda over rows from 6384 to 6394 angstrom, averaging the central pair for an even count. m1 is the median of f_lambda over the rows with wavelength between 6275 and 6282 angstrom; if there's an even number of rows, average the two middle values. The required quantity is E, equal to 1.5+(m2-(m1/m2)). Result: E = 10.3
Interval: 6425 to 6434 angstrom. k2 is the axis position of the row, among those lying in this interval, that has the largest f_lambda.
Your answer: 6428.84 angstrom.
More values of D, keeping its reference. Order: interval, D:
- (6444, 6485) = 6477.9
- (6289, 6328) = 6325.3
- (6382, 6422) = 6413.3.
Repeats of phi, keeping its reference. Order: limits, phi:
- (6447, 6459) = 0.14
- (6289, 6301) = 0.33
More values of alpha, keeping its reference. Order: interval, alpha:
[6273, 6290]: 6289.74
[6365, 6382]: 6366.97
